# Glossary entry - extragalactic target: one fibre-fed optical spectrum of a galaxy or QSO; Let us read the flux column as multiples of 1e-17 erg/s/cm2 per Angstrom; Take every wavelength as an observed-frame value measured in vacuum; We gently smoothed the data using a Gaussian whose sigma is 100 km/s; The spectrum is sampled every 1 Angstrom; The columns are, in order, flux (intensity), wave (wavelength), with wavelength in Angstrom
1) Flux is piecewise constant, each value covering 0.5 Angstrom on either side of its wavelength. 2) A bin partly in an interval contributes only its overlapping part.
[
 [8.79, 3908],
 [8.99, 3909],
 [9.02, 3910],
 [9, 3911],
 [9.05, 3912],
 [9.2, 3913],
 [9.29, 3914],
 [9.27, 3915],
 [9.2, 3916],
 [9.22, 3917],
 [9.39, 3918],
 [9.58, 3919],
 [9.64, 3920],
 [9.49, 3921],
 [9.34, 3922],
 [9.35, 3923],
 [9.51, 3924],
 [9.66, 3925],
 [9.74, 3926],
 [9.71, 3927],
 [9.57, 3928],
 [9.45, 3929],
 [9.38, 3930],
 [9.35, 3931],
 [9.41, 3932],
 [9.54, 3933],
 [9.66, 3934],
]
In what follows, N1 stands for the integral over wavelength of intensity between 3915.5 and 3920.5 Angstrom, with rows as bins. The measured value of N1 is 47.0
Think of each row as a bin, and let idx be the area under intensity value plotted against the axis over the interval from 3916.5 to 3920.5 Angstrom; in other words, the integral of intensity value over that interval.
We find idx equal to 37.8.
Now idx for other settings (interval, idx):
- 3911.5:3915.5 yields 36.8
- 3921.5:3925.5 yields 37.9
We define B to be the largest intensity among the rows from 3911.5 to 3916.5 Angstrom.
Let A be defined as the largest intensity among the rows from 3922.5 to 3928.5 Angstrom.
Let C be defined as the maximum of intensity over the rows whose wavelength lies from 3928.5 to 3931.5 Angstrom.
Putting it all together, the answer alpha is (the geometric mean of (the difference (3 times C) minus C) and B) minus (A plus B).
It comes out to -5.78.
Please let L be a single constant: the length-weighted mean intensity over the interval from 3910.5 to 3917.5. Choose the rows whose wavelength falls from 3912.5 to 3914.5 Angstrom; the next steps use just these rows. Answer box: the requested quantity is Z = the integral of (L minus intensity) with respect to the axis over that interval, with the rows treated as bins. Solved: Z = -0.1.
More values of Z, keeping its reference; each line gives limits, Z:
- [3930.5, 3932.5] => -0.4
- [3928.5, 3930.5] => -0.5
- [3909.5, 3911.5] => 0.3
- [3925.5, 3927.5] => -1.1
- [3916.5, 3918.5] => -0.3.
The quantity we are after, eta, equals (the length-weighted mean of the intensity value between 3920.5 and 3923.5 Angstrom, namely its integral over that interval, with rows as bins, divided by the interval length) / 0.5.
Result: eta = 18.8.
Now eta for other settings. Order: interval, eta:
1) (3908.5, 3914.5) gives 18.2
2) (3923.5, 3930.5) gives 19.1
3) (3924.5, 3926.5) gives 19.4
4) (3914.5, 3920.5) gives 18.8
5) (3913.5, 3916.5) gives 18.5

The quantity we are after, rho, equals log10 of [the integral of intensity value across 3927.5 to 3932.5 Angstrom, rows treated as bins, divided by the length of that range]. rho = 0.975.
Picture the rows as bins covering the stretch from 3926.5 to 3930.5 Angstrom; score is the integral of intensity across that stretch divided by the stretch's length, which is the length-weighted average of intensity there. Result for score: 9.53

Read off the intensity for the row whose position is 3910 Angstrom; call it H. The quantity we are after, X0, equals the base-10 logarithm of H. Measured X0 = 0.955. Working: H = 9.02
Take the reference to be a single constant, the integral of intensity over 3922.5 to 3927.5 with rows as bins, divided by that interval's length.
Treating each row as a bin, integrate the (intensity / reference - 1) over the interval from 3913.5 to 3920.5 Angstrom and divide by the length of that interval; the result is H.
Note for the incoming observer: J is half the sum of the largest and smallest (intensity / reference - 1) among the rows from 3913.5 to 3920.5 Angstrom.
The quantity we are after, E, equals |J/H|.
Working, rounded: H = -0.023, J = -0.018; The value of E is 0.8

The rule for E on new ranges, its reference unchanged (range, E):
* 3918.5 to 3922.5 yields 1.3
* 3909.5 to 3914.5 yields 0.9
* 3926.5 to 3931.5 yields 0.6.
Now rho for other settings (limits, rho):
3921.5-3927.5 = 0.980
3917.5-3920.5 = 0.979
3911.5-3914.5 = 0.963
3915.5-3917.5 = 0.964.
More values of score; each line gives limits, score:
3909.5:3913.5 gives 9.07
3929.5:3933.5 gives 9.42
